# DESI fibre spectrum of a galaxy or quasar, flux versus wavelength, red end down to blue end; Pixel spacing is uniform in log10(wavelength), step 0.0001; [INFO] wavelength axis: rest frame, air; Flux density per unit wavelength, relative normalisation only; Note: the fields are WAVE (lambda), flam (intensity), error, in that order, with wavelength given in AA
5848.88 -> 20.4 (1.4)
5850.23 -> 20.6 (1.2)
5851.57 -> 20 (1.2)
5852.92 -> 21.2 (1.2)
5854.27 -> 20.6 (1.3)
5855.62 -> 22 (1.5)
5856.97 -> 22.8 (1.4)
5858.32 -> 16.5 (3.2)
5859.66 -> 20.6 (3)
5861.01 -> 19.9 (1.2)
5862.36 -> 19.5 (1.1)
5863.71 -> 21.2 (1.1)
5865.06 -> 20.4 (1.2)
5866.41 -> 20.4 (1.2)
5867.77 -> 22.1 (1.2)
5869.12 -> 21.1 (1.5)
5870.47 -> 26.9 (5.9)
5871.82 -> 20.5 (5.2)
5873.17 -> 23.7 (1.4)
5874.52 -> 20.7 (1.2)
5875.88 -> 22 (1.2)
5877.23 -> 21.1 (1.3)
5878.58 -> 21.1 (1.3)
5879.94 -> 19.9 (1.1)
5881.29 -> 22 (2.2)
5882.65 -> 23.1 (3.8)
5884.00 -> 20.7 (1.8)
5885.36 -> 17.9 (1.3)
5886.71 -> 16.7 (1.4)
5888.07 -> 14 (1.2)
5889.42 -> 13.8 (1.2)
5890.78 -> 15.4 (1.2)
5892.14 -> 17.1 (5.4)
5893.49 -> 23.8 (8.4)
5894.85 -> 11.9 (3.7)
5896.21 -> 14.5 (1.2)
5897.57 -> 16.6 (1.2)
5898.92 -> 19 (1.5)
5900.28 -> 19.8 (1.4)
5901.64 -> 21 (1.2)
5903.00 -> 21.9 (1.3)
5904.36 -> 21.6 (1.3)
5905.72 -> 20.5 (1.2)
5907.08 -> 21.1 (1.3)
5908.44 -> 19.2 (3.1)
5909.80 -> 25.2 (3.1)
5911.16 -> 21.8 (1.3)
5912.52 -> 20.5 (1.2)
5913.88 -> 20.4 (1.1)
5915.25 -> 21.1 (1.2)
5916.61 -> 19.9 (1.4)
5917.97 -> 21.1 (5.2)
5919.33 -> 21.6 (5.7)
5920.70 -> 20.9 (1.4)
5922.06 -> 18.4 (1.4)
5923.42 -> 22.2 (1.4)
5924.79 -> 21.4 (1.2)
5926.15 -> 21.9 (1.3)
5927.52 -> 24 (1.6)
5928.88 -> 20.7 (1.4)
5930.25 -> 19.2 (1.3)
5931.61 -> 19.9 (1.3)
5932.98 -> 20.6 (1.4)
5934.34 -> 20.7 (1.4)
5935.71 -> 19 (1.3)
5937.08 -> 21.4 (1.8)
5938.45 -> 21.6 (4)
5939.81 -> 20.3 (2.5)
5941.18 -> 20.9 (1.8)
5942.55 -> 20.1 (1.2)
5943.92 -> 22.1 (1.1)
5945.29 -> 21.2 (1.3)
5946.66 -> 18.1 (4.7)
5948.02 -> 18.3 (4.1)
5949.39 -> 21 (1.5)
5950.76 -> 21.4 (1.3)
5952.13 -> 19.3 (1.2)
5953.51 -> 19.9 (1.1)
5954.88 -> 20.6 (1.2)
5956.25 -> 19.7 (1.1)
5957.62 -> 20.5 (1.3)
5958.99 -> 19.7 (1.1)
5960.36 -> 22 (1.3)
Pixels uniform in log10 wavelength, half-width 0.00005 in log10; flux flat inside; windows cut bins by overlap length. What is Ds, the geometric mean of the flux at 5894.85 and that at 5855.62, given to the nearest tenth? 16.2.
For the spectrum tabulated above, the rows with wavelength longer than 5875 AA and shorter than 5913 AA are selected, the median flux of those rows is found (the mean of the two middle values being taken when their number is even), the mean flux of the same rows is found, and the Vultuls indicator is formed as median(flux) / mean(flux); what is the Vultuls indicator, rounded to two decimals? 1.06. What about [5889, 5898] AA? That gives 0.95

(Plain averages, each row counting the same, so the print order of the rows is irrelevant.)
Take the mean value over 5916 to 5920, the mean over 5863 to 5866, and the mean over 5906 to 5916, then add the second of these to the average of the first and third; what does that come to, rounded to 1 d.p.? 41.9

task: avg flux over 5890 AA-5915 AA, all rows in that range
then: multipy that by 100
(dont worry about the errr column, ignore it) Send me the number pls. 1952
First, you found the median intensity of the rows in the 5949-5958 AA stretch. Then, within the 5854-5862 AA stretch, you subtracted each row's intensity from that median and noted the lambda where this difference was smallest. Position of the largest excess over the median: 5856.97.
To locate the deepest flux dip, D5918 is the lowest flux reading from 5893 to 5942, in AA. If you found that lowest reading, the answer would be 11.9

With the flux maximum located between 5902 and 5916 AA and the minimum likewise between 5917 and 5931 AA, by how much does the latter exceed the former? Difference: -6.8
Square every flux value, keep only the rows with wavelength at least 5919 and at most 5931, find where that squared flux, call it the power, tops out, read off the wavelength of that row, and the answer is 5927.52 AA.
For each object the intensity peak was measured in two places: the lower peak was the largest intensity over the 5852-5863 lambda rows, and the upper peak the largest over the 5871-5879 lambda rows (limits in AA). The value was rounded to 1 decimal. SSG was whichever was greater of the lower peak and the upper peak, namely 23.7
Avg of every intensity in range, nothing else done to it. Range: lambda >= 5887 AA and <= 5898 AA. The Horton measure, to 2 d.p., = 15.89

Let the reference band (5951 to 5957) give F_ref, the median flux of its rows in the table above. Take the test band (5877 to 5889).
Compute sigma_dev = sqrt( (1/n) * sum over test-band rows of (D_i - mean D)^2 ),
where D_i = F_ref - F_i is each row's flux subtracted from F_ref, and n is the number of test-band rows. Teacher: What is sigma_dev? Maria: 2.7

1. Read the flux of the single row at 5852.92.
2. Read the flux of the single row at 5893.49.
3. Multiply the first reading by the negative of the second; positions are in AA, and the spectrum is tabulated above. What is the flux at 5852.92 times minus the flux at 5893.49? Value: -505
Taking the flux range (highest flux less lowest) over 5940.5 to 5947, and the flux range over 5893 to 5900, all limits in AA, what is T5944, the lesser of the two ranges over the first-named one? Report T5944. 1.0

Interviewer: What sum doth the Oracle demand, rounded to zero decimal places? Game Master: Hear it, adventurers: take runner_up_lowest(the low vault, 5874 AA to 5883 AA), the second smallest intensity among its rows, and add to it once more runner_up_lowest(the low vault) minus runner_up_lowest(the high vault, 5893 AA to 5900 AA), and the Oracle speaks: 27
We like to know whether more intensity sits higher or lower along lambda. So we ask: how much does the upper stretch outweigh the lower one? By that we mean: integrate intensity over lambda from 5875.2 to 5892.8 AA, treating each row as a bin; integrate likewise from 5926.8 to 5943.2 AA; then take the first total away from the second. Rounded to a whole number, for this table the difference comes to 8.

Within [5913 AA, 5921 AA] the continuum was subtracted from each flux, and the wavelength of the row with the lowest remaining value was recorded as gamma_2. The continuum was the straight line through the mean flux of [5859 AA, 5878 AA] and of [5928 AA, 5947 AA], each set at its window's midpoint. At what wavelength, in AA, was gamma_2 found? 5916.61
